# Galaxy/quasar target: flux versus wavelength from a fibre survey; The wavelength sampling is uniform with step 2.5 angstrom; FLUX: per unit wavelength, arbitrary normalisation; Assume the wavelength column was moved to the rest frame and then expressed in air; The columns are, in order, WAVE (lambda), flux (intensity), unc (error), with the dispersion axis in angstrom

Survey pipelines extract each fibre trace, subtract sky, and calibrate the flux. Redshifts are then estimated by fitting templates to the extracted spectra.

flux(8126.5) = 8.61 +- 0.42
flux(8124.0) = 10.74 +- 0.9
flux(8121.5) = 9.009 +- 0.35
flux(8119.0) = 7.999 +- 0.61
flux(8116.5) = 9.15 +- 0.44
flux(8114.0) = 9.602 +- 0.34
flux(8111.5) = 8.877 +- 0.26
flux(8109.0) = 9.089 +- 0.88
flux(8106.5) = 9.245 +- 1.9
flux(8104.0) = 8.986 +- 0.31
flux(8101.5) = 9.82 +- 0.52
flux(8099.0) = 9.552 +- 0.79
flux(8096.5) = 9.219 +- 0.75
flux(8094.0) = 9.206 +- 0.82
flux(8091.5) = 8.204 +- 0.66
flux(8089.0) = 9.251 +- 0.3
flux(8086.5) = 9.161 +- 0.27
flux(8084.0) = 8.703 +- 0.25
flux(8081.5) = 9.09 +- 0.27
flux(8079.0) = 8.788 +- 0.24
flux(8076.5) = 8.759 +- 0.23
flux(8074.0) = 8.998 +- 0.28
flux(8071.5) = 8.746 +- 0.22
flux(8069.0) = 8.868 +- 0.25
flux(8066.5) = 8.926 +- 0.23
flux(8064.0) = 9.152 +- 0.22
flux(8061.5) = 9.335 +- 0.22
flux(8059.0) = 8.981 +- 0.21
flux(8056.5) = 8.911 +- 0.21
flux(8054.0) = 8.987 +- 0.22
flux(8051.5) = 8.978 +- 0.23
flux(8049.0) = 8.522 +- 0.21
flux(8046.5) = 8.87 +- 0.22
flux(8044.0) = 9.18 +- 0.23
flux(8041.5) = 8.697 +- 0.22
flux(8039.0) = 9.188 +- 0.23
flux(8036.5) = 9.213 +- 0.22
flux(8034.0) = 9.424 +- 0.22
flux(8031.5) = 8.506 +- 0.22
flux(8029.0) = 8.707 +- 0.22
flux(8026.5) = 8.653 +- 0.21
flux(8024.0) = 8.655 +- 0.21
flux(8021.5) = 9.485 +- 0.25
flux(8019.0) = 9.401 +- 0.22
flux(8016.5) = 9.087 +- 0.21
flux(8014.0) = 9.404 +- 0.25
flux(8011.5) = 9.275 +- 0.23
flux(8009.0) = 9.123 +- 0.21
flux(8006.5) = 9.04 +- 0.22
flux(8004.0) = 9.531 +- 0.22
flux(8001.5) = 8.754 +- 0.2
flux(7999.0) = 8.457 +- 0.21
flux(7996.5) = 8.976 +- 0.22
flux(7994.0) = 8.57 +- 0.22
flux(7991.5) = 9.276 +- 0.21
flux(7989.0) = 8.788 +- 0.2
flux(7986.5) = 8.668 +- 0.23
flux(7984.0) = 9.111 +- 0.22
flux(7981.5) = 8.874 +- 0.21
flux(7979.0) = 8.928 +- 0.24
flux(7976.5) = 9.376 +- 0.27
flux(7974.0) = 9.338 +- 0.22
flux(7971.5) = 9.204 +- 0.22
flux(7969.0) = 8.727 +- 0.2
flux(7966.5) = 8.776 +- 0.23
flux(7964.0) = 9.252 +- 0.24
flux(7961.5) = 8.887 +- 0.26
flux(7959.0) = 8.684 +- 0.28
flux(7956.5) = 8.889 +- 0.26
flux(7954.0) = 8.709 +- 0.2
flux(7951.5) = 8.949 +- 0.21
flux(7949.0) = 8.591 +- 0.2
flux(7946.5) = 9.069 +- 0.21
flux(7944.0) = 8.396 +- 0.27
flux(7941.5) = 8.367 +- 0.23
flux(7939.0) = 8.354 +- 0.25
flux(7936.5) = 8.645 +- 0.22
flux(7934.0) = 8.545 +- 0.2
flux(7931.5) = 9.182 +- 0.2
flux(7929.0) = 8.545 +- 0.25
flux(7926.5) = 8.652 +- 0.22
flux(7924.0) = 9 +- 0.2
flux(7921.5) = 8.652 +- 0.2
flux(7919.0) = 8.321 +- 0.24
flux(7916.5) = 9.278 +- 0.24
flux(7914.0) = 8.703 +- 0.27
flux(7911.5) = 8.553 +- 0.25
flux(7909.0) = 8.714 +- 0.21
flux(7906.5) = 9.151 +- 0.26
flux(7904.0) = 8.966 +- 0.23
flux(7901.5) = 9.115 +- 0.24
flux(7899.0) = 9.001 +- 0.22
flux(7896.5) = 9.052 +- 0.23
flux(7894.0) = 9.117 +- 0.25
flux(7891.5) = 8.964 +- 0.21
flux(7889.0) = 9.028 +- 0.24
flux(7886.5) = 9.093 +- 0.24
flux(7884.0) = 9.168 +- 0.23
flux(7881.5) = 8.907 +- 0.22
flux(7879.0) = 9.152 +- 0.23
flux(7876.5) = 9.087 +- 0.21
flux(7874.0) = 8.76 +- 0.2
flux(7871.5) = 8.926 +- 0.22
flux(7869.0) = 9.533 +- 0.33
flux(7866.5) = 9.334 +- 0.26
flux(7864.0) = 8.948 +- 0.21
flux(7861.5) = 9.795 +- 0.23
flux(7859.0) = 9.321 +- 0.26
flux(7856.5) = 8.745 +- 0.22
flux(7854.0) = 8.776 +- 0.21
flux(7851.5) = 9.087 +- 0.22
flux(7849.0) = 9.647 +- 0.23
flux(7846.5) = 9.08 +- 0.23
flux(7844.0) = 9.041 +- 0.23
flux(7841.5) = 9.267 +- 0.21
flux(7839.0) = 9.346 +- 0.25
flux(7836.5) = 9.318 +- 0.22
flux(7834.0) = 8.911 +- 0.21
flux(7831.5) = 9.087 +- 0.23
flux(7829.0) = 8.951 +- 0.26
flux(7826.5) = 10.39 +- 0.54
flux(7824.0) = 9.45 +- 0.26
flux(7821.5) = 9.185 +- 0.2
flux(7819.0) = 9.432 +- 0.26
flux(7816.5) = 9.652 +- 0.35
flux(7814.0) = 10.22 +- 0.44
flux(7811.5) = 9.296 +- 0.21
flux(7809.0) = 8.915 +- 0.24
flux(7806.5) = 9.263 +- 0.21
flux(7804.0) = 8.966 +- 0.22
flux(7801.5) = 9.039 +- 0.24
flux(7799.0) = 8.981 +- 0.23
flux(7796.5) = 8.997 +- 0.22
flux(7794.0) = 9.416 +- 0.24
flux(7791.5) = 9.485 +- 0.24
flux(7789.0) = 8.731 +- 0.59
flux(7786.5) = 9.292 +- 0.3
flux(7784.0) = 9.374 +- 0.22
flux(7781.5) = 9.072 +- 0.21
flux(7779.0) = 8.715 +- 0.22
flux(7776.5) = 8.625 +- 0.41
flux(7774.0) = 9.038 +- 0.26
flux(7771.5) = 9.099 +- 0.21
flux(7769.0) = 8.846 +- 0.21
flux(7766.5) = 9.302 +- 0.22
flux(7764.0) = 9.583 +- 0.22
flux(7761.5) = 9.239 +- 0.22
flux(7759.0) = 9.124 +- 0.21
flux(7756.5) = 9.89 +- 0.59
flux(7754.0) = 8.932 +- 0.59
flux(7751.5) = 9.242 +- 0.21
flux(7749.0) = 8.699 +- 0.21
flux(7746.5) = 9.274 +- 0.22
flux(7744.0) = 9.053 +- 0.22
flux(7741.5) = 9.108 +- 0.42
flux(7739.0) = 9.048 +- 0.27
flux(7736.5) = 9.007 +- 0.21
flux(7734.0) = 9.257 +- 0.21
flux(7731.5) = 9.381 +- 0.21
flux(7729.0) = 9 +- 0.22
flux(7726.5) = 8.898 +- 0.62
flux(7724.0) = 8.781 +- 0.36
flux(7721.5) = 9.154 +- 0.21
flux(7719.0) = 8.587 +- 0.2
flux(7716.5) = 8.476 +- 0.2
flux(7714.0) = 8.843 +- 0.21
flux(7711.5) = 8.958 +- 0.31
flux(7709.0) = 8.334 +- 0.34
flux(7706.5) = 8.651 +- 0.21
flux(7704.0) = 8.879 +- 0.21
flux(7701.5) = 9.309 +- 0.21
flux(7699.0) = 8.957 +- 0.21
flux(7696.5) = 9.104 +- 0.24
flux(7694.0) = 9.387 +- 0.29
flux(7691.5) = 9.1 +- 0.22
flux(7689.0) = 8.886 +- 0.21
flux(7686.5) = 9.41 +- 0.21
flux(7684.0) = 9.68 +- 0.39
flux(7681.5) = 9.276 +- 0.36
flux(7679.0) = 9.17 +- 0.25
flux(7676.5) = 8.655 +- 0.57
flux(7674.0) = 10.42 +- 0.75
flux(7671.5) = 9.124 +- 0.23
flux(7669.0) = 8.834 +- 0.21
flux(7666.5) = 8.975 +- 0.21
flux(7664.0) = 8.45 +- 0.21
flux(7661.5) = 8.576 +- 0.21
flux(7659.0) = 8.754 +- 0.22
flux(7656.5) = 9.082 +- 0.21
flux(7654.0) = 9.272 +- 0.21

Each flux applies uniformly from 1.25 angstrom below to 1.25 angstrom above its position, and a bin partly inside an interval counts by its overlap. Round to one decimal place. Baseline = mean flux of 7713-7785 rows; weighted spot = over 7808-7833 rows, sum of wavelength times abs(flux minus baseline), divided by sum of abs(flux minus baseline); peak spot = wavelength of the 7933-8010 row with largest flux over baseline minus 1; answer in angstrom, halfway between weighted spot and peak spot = 7911.9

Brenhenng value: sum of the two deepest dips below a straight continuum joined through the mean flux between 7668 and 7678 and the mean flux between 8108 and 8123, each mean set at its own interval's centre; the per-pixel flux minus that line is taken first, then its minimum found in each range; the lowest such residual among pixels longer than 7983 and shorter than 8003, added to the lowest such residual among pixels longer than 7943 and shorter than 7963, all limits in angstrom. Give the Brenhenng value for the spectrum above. -1.3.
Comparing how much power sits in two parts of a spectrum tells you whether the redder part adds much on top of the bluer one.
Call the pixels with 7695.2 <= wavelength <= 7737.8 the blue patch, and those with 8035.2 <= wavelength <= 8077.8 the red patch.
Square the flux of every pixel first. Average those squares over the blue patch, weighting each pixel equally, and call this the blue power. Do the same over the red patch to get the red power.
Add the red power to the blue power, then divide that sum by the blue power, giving 2.009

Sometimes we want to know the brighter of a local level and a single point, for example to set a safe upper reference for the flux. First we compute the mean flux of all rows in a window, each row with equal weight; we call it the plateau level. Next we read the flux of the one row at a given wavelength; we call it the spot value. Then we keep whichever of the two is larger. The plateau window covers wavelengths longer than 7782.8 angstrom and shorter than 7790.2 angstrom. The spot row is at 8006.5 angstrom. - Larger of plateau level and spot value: 9.1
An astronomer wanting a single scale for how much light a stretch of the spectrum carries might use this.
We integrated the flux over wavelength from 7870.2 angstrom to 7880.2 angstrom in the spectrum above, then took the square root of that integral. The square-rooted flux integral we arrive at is 9.48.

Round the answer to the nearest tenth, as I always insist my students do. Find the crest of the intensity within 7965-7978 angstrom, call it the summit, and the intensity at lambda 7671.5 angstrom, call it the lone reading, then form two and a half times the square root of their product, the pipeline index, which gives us 23.1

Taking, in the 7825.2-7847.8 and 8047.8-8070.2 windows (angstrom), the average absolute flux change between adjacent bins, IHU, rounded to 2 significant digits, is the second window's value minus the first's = -0.14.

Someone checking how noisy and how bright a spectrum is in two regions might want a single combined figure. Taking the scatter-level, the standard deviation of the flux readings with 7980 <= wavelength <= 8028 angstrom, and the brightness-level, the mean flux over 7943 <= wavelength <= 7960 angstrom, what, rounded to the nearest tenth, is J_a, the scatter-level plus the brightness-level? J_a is 9.1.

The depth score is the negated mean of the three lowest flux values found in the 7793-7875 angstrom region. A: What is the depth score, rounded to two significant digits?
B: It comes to -8.8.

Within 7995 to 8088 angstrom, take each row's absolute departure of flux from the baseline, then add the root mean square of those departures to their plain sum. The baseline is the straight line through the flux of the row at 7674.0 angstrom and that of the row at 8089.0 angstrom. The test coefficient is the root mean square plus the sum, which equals 15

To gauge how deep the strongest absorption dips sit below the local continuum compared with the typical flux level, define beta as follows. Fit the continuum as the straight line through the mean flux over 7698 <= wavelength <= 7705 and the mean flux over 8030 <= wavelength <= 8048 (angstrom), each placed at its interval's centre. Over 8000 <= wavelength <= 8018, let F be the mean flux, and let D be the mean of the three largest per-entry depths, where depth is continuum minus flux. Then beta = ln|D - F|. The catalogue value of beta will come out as 2.21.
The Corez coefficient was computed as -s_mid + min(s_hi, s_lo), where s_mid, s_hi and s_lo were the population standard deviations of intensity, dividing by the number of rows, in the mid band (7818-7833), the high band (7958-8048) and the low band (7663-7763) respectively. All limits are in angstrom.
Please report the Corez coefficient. -0.17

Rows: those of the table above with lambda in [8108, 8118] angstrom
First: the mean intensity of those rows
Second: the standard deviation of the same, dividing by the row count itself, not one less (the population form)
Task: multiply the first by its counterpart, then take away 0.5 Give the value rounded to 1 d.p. 1.9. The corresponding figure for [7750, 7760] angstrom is 2.8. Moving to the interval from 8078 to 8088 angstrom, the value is 1.2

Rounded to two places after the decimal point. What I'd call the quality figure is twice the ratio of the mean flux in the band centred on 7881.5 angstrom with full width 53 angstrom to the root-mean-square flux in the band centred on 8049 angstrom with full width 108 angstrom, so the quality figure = 2.02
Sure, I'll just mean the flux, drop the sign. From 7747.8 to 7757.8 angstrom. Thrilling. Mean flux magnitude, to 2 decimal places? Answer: 9.19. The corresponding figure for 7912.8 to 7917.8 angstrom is 8.99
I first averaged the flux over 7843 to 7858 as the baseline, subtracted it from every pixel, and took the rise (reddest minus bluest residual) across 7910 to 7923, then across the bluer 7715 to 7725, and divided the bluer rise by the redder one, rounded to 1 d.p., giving 3.1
